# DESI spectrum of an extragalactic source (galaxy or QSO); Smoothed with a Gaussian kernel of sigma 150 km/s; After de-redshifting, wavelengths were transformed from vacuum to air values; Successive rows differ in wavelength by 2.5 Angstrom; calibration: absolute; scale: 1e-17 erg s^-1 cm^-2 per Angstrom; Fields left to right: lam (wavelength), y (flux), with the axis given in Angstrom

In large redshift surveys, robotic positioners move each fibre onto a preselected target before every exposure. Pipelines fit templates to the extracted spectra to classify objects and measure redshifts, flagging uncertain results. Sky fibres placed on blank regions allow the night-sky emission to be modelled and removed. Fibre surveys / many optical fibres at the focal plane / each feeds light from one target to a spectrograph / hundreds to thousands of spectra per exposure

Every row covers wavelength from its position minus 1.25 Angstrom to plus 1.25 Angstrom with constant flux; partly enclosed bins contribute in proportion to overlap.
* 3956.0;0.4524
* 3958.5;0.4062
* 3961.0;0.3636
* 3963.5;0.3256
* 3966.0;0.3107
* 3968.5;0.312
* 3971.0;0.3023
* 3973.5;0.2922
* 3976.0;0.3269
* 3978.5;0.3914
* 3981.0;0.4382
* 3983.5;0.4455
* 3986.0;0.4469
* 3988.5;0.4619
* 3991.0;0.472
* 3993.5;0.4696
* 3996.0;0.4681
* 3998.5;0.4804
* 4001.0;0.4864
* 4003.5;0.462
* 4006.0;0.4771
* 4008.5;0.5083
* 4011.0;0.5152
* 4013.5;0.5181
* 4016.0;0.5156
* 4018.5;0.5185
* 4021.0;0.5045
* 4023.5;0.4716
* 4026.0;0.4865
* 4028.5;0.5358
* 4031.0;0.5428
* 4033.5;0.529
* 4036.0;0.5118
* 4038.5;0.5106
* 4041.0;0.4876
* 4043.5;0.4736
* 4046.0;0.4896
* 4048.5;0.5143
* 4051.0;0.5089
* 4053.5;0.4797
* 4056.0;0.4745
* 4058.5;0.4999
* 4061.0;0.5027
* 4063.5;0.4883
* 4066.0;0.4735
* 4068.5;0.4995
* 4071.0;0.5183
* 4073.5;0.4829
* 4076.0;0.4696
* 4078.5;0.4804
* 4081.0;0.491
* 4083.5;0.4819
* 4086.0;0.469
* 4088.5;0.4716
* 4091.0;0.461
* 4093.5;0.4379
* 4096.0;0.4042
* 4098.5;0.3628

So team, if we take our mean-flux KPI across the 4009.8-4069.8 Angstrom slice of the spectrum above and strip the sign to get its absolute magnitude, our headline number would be 0.502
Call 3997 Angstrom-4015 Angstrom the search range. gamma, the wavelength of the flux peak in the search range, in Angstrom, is 4013.5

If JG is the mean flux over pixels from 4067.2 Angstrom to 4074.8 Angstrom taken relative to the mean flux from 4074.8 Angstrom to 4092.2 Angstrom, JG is 1.05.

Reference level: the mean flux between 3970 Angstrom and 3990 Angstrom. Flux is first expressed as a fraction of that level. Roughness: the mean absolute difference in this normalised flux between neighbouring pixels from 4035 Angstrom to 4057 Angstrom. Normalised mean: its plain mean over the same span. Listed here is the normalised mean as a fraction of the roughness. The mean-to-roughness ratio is 33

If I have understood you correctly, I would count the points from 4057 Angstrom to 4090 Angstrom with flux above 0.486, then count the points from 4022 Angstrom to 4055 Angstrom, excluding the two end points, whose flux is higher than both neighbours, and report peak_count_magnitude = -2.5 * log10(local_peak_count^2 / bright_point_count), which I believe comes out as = 0.4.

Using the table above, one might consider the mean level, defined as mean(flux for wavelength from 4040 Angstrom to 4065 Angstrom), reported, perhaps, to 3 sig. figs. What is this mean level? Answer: 0.492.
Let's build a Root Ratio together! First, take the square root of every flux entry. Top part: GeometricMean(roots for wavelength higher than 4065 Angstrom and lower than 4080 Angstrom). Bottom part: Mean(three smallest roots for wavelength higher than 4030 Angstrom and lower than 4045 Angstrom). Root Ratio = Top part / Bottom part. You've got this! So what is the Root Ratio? 1.00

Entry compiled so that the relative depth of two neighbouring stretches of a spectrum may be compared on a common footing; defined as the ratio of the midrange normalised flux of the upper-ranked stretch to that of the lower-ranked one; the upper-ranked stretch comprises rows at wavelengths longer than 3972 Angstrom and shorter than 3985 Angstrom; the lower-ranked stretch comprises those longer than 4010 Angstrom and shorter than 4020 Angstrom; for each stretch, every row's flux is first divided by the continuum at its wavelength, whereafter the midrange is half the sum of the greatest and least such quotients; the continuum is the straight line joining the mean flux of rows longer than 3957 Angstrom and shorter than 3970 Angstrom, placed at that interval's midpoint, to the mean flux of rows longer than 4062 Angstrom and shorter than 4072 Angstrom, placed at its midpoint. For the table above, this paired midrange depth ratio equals 0.81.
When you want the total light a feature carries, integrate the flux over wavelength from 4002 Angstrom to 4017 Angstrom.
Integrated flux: 7.5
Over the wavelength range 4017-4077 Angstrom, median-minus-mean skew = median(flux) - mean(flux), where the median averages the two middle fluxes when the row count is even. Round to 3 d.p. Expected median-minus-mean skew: 0.001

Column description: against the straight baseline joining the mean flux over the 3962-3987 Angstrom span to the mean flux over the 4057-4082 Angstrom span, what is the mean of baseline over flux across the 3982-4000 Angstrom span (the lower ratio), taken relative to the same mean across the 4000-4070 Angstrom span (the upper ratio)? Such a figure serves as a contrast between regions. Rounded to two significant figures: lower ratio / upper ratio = 0.93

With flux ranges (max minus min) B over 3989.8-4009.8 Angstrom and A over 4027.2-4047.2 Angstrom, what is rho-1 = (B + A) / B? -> 2.5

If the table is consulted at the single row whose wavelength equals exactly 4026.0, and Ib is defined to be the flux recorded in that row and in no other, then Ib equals 0.4865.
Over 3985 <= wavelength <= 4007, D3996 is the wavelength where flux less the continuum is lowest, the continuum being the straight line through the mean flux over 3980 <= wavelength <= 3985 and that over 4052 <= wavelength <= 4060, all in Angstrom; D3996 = 3986.0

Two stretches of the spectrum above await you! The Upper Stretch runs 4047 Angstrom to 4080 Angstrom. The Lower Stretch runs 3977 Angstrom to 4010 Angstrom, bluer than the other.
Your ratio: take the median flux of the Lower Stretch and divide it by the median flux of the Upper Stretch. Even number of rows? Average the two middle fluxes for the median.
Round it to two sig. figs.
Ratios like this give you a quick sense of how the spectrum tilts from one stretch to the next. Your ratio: 0.96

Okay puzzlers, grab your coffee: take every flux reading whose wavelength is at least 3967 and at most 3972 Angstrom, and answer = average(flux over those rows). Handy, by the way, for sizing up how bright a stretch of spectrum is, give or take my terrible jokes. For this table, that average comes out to 0.31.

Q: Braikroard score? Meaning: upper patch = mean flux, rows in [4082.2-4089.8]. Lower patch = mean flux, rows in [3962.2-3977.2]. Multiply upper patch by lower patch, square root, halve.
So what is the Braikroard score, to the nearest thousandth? 0.192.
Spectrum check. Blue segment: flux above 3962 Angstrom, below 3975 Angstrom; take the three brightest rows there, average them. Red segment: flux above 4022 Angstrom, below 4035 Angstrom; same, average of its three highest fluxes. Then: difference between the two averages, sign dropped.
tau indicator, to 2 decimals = 0.22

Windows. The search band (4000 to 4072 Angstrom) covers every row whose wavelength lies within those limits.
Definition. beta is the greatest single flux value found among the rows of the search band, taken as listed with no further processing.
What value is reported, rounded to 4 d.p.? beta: 0.5428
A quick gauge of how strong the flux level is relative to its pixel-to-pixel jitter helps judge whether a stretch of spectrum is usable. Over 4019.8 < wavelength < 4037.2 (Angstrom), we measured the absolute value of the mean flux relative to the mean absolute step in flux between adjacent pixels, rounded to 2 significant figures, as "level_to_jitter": 23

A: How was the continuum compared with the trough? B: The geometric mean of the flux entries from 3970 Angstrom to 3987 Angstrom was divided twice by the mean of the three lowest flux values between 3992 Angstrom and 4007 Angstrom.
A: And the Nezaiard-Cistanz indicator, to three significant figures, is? 1.71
